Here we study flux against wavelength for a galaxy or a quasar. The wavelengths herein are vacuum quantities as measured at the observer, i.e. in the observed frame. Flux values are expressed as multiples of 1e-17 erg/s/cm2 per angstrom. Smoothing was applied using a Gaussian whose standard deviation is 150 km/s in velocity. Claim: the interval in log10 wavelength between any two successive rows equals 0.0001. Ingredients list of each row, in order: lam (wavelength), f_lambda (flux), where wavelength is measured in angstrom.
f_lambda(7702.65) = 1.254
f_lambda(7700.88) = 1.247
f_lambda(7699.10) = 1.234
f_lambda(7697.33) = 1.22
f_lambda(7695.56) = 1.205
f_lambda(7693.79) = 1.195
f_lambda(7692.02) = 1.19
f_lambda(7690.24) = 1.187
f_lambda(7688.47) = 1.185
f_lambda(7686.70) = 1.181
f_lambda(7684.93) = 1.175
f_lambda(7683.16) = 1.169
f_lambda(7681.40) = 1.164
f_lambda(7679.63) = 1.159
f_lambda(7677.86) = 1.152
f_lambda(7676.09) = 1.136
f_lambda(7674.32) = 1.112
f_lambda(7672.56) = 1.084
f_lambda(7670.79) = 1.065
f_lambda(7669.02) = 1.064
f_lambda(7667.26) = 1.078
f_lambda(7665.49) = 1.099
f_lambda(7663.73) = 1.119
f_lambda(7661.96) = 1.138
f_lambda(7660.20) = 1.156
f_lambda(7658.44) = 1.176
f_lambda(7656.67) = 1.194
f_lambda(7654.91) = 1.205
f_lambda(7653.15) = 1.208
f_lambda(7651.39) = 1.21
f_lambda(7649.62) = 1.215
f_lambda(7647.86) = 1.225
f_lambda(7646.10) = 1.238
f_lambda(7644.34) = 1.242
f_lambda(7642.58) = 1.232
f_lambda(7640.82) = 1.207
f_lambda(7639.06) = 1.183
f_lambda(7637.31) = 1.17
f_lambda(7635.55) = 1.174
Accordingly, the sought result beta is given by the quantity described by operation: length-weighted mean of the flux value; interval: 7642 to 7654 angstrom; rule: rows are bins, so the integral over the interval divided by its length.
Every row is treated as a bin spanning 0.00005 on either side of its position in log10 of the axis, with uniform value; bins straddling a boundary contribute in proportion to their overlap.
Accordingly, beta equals 1.224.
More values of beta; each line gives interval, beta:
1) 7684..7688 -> 1.178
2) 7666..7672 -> 1.070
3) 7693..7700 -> 1.214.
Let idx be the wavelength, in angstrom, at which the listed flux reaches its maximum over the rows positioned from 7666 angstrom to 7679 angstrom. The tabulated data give 7677.86 angstrom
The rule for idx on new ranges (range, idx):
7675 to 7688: 7686.70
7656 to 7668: 7656.67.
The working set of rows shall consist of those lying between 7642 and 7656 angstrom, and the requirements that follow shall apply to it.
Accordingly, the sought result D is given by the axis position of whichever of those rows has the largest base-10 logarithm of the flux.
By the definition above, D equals 7644.34 angstrom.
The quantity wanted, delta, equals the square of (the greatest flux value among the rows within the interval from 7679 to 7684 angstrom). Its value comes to 1.37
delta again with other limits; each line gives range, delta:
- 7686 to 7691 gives 1.41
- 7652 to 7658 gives 1.46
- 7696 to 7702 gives 1.56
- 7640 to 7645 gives 1.54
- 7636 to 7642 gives 1.46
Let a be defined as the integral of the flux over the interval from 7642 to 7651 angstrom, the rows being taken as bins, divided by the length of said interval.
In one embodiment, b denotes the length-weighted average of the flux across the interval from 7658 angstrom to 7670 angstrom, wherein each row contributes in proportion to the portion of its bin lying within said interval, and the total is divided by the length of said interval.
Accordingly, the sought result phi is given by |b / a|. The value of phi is 0.91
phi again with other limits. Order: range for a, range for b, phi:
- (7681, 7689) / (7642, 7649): 1.05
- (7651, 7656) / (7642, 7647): 1.02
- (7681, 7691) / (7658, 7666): 0.97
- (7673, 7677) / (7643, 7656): 1.09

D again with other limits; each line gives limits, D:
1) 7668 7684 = 7683.16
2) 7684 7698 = 7697.33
